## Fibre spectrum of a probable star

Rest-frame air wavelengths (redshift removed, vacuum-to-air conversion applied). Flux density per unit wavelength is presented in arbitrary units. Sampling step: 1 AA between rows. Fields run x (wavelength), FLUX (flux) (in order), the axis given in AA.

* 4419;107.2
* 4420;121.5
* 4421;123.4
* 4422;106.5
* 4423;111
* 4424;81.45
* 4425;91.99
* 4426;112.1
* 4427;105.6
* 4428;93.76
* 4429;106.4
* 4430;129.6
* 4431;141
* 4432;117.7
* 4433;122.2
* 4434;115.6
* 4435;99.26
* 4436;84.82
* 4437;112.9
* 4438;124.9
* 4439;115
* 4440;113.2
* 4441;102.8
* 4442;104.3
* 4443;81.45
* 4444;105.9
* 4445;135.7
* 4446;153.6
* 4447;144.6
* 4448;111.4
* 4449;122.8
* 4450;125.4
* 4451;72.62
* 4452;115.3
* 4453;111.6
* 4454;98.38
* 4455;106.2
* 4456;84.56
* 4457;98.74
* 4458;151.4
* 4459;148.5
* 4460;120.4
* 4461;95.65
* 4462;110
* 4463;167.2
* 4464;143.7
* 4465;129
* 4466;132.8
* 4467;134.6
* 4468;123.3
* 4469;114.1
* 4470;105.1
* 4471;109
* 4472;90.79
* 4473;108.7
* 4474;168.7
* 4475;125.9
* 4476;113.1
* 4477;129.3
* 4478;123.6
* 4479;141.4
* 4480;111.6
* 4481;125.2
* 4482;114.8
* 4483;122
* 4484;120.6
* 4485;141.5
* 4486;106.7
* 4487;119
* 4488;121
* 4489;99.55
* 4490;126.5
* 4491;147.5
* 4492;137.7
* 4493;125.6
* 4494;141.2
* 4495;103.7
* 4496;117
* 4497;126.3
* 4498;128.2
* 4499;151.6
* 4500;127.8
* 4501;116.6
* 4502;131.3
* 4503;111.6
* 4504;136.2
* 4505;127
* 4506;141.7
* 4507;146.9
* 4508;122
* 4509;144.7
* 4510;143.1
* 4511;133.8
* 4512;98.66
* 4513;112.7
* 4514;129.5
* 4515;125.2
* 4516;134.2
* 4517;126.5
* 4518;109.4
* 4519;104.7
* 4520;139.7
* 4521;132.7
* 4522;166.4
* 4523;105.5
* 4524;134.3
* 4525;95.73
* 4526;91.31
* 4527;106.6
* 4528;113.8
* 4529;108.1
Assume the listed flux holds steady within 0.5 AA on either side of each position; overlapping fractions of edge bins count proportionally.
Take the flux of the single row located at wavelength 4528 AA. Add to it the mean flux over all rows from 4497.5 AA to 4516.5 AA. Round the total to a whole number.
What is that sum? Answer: 243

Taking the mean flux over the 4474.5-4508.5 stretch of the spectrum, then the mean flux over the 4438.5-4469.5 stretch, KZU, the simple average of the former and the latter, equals 122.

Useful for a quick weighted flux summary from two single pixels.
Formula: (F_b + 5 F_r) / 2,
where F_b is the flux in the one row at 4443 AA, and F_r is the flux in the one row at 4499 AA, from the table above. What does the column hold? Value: 420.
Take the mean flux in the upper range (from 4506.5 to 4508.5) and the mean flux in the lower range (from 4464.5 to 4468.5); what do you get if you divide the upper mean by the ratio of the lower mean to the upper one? 139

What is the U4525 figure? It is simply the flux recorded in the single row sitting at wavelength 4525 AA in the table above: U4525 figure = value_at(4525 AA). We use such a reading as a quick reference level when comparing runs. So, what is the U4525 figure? 95.73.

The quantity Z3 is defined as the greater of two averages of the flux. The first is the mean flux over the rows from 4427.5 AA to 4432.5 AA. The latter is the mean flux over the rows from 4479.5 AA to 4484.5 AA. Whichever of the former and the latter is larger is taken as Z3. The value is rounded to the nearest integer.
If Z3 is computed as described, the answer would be 119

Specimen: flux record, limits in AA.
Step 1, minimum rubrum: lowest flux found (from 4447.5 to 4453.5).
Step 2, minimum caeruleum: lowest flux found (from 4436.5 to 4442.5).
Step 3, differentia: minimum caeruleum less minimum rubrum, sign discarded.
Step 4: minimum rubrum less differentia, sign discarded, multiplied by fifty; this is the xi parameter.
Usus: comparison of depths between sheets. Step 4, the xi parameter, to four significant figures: 2122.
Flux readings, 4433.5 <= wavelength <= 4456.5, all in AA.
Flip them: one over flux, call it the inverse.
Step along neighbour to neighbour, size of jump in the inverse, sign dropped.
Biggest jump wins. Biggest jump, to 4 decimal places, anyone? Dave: 0.0058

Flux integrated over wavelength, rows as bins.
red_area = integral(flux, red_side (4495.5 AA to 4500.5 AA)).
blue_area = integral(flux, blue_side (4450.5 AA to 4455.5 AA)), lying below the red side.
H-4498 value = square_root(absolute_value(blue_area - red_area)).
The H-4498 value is 12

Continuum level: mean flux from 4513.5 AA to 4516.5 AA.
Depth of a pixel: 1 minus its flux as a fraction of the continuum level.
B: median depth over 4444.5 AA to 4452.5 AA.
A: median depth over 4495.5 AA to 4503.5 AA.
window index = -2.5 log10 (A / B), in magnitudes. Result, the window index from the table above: 0.8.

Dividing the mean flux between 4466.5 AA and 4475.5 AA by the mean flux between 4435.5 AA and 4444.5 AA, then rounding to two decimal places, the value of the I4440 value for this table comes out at 1.14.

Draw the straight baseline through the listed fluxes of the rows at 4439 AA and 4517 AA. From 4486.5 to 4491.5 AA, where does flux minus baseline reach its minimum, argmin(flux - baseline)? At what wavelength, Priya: 4489 AA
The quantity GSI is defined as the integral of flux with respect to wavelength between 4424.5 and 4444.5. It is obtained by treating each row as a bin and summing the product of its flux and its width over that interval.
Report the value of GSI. 2180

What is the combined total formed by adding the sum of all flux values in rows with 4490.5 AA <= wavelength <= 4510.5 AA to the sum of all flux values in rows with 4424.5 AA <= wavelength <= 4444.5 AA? 4808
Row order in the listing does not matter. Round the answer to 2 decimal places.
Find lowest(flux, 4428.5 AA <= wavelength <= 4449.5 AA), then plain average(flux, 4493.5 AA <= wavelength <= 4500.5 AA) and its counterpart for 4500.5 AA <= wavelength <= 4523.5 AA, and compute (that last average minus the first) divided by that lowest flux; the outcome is 0.00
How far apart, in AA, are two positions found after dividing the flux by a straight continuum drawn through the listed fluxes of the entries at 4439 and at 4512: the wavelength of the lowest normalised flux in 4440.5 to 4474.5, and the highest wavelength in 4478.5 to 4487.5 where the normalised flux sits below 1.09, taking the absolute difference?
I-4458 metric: 35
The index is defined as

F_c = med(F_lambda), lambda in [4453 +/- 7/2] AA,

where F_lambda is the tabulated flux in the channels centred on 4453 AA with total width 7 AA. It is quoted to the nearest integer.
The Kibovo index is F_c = 106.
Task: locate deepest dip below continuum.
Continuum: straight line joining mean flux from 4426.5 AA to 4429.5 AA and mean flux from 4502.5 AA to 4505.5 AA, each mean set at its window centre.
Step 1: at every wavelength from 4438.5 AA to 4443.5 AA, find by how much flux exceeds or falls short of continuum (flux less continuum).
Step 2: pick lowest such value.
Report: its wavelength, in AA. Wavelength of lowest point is 4443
